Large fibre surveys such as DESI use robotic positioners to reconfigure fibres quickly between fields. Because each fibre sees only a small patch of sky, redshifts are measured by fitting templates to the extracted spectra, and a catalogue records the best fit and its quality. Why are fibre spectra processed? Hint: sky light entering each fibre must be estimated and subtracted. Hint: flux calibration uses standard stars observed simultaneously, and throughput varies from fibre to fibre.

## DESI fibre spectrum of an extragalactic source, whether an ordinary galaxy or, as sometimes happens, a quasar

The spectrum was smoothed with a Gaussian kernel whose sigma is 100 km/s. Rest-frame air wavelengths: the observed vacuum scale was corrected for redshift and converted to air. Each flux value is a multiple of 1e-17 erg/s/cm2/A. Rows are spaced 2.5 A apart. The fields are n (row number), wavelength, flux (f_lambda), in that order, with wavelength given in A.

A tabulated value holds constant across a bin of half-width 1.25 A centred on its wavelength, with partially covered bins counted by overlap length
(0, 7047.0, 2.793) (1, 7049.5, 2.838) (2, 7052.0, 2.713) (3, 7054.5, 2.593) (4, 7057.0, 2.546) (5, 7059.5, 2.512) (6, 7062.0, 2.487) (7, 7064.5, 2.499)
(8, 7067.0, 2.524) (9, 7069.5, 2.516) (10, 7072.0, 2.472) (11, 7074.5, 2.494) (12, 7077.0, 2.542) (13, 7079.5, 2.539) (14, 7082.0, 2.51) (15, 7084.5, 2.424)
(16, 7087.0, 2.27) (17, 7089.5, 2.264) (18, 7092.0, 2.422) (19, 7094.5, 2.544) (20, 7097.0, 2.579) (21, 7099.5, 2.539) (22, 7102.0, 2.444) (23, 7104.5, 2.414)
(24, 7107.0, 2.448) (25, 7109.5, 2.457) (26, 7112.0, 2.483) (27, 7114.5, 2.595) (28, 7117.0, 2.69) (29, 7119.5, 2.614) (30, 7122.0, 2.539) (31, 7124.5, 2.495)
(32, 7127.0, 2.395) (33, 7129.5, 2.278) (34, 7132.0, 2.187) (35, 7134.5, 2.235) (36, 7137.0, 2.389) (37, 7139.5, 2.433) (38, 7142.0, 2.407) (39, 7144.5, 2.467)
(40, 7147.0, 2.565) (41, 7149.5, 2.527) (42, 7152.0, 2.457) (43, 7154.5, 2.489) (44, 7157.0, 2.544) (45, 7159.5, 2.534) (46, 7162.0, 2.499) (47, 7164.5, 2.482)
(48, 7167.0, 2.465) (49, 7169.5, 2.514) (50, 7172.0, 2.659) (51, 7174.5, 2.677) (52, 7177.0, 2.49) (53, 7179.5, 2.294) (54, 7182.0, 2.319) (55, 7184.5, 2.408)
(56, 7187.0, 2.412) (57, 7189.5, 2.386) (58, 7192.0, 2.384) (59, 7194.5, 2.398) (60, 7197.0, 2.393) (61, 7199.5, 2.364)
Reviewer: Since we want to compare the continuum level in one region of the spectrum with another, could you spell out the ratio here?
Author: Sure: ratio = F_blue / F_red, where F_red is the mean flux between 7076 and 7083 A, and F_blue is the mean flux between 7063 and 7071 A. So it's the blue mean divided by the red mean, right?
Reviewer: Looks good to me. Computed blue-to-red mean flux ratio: 0.99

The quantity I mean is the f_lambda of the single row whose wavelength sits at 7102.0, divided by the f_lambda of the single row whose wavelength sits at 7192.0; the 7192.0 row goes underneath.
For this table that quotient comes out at 1.03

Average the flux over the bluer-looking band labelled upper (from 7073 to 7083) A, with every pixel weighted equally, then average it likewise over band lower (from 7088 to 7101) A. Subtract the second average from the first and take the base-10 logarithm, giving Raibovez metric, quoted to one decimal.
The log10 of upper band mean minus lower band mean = -1.3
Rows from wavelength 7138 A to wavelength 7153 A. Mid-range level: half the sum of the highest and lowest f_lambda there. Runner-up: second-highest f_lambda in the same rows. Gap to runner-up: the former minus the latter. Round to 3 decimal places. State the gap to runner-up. -0.041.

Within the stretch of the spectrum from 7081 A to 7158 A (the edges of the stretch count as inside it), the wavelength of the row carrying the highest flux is 7117.0 A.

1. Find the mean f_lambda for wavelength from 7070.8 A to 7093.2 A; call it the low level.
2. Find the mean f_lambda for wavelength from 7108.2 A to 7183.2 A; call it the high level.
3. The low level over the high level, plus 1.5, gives 2.49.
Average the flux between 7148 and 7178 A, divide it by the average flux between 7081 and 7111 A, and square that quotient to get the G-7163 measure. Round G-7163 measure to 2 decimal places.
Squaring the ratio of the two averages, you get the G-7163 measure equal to 1.07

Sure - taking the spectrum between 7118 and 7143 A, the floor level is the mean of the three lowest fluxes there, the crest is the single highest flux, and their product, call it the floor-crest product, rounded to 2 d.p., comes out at 5.84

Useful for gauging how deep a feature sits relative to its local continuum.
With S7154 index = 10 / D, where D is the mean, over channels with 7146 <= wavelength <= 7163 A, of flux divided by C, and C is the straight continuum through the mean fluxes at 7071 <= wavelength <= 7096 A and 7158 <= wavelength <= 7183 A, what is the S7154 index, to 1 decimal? 9.9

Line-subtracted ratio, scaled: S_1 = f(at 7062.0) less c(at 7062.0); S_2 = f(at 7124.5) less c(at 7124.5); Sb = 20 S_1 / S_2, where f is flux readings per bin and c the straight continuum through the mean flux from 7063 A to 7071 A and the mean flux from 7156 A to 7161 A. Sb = 14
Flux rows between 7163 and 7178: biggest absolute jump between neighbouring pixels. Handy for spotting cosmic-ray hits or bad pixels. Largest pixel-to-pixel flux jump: 0.187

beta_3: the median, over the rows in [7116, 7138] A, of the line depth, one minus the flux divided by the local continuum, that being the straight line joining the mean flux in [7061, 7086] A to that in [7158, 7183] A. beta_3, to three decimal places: 0.041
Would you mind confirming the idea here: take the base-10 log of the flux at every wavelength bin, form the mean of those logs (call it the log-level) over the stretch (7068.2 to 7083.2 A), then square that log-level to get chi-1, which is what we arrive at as 0.160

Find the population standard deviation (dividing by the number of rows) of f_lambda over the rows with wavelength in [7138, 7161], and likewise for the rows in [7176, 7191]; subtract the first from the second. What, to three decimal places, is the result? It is 0.013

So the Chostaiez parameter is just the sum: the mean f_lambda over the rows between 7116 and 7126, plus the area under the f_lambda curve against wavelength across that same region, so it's 28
